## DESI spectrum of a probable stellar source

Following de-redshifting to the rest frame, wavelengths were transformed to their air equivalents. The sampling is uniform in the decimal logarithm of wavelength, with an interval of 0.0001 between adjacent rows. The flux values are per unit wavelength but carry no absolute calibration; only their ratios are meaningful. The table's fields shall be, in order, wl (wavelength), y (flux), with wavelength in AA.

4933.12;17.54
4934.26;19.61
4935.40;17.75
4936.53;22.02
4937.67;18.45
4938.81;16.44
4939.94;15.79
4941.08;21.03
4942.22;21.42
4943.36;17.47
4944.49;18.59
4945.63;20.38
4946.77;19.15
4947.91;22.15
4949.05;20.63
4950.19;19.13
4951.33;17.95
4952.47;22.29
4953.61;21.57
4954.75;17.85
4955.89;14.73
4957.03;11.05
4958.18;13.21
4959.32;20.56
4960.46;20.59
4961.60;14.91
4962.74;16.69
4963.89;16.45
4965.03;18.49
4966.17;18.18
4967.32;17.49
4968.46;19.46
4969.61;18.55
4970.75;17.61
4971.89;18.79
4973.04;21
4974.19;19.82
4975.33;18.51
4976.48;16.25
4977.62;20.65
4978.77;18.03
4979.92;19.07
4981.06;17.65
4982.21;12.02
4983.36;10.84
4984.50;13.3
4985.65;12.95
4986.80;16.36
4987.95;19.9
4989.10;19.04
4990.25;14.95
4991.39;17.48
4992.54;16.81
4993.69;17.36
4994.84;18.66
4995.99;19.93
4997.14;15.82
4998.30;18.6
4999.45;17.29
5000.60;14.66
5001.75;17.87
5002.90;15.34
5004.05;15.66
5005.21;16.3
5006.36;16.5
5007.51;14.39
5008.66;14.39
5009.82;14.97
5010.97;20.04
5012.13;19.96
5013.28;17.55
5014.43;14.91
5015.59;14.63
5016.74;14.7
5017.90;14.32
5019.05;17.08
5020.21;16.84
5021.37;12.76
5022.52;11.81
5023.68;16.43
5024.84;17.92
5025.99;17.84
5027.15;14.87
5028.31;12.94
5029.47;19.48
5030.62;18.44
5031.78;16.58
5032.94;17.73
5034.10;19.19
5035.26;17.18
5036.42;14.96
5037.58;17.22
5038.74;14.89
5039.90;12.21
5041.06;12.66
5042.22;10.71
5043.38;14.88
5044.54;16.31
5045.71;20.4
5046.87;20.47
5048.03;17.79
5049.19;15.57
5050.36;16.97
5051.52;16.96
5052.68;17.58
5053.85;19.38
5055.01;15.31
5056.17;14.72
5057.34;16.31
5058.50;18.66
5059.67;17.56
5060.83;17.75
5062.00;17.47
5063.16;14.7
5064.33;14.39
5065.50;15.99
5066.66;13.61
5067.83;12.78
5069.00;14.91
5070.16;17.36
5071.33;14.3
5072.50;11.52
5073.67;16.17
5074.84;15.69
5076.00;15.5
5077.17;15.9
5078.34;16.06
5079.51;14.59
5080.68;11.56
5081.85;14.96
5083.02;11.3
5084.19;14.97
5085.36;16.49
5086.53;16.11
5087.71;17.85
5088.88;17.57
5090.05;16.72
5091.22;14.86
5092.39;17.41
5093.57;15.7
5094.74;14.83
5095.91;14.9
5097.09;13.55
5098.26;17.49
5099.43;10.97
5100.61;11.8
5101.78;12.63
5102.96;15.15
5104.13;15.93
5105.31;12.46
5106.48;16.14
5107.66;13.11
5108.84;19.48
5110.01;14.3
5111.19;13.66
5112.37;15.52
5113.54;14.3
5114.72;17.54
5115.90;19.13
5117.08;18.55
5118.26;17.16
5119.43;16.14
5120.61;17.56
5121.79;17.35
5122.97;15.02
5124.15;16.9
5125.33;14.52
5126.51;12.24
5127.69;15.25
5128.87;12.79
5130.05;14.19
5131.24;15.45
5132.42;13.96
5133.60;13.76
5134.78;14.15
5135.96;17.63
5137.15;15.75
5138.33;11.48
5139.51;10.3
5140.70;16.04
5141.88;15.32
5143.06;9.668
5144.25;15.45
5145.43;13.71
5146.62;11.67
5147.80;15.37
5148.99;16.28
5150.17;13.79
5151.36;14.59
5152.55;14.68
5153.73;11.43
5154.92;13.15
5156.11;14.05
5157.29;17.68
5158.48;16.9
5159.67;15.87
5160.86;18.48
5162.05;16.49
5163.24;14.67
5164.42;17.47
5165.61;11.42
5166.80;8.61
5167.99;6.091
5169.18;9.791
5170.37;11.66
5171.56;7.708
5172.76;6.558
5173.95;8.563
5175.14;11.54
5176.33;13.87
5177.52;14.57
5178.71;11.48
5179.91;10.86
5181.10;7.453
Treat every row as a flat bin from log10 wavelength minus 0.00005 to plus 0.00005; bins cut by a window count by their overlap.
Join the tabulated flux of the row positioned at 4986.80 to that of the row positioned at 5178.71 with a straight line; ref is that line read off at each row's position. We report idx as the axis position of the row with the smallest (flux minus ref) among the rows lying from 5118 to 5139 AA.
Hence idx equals 5138.33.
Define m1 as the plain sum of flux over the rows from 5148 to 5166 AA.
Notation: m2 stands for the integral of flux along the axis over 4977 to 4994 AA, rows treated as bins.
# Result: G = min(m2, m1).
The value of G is 227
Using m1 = 227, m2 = 279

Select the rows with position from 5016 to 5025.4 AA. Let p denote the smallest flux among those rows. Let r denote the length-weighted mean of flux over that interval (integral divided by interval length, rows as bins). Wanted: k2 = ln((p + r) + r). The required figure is 3.74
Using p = 11.81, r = 15.2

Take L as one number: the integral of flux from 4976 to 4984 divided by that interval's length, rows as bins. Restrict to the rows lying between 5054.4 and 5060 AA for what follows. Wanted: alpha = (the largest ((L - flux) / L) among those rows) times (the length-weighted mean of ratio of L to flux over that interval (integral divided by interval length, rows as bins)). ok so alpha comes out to 0.1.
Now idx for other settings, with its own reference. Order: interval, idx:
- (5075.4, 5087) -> 5083.02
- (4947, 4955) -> 4954.75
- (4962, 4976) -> 4963.89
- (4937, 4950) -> 4939.94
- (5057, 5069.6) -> 5067.83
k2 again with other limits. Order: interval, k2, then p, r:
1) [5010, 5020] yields 3.86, 14.32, 16.6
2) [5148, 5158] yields 3.70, 11.43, 14.5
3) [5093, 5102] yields 3.67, 10.97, 14.0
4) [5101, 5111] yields 3.74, 12.46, 14.8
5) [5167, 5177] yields 3.22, 6.091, 9.5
